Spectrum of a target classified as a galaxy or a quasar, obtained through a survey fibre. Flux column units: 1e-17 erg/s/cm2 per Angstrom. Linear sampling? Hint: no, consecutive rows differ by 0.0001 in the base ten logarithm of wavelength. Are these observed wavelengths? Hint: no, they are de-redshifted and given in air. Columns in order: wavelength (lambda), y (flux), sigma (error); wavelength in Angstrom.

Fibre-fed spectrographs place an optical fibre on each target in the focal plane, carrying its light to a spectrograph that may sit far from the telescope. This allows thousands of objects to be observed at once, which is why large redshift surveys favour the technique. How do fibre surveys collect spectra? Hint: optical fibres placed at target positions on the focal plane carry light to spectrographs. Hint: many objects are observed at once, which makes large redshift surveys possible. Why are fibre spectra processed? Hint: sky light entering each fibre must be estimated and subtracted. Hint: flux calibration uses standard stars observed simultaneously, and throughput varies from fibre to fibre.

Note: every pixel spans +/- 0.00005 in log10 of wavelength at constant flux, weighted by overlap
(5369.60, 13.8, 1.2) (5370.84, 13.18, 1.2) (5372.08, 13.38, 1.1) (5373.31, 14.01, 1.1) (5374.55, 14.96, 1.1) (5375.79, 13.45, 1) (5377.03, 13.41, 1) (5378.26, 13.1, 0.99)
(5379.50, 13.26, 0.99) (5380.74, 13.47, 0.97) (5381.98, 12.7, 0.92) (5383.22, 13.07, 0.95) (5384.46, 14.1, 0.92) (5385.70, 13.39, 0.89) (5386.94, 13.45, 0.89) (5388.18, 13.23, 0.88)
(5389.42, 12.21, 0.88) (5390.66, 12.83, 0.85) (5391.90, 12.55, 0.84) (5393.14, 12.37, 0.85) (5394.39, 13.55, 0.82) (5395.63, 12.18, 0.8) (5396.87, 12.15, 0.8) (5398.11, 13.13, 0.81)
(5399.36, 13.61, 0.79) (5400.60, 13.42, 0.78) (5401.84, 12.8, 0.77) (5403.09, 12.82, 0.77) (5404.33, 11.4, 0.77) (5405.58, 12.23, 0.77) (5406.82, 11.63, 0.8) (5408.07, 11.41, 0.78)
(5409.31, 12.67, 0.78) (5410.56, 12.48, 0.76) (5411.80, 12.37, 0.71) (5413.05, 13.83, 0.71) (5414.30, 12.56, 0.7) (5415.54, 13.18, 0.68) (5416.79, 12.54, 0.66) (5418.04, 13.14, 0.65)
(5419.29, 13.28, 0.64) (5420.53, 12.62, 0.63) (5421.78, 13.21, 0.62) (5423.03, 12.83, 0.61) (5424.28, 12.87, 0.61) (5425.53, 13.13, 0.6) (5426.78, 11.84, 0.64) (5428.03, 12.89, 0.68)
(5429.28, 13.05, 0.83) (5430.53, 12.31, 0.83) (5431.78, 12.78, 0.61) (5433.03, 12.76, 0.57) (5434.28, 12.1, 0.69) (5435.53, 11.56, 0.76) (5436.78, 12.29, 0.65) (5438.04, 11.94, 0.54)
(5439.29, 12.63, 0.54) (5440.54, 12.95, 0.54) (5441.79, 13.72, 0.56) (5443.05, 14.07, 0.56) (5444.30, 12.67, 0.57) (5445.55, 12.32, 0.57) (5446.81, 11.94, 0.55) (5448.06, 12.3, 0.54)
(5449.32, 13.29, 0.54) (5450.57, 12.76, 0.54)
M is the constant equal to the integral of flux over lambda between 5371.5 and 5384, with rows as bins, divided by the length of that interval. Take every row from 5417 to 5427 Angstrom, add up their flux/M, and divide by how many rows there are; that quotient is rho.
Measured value 0.95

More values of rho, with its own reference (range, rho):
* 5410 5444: 0.95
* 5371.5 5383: 1.00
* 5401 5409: 0.89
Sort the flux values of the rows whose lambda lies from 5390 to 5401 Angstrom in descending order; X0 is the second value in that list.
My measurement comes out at 13.55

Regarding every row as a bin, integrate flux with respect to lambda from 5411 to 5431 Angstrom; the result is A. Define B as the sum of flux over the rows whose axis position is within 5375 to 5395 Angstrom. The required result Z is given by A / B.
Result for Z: 1.22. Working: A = 257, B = 210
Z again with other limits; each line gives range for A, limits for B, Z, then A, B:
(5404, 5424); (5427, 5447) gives 1.25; 252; 202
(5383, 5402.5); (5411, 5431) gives 1.23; 254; 206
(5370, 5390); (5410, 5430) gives 1.30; 268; 206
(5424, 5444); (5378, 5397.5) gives 1.22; 254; 208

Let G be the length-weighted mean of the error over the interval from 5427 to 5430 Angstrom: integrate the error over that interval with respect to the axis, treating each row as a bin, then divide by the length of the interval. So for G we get 0.74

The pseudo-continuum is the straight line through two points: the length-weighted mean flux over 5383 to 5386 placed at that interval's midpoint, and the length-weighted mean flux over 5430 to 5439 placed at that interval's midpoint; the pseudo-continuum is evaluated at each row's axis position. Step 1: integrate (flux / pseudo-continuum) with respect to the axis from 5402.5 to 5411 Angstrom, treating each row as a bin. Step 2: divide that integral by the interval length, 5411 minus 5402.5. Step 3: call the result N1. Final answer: 0.93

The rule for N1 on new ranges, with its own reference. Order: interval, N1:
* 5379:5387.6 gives 0.98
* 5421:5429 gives 1.02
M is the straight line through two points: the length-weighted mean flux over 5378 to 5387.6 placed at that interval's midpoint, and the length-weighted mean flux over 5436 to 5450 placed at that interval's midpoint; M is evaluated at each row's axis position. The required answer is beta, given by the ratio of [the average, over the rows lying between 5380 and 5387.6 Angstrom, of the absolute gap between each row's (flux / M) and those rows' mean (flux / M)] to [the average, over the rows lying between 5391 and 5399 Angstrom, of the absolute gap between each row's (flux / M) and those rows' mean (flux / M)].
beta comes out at 0.7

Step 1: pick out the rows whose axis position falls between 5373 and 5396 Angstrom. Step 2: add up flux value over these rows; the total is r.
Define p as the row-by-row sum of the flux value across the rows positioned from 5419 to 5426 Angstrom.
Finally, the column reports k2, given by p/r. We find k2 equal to 0.3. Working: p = 78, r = 251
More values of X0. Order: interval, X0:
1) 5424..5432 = 13.05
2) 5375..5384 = 13.45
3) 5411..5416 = 13.18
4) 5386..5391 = 13.23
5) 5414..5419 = 13.14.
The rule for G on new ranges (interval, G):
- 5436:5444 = 0.57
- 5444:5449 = 0.56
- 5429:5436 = 0.71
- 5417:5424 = 0.63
